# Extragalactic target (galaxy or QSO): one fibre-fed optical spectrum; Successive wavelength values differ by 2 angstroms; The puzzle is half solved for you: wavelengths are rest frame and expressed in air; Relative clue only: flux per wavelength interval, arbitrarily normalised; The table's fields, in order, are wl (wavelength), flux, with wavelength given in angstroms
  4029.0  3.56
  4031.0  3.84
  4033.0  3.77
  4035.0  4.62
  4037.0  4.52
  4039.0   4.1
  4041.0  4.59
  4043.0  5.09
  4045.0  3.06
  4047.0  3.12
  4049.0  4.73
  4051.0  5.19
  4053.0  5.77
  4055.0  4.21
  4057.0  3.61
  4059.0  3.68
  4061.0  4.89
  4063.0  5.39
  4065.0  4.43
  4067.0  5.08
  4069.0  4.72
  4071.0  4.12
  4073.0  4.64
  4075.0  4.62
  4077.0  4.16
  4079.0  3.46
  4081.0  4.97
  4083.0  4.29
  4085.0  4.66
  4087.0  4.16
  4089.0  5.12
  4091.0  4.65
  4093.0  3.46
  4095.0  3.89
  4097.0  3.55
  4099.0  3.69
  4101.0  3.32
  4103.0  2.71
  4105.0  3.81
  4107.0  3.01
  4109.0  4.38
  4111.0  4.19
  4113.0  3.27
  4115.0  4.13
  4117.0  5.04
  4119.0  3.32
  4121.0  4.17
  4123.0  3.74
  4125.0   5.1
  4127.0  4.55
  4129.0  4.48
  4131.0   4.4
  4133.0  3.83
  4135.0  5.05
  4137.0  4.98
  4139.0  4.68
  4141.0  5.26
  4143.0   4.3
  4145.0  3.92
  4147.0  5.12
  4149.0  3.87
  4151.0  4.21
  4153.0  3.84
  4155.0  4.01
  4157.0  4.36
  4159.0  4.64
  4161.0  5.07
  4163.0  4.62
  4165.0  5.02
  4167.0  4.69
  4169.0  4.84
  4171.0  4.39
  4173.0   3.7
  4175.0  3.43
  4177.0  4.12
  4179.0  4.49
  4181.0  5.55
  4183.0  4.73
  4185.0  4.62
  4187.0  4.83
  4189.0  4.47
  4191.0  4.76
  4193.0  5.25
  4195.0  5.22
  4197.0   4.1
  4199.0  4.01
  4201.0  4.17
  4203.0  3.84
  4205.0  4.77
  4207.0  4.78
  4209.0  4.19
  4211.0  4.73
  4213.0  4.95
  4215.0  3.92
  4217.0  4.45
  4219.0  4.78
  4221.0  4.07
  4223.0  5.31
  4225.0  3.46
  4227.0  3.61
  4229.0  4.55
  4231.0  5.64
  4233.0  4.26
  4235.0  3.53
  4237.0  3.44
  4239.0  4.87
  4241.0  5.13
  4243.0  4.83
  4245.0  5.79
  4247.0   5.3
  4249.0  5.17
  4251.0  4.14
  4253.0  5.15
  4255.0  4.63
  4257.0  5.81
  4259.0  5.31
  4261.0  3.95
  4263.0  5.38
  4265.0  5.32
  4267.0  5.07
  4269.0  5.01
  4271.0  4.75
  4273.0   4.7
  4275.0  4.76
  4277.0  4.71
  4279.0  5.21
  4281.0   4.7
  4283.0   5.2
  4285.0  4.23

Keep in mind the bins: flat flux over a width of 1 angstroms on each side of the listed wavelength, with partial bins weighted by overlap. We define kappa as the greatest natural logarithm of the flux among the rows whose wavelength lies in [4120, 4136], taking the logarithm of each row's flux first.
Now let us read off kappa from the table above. 1.629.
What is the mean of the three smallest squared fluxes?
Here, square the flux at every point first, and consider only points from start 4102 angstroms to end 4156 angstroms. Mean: 9.0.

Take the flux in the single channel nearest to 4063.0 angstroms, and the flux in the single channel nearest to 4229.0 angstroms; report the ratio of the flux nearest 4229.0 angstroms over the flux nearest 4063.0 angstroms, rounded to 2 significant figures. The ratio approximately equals 0.84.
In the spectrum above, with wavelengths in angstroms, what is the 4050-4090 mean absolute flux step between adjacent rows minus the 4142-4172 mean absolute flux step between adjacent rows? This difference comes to 0.21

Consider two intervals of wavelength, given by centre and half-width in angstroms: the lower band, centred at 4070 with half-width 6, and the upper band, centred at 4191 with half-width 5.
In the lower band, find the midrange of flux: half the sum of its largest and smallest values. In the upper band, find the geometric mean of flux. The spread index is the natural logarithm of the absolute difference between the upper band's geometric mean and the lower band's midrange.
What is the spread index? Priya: -1.2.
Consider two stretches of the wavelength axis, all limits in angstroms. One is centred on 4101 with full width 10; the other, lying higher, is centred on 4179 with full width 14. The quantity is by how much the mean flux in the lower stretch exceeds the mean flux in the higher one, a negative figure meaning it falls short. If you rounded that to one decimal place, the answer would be -1.0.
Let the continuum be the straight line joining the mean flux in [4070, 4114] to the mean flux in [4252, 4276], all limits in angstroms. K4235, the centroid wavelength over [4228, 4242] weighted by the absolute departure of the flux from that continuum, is 4234.7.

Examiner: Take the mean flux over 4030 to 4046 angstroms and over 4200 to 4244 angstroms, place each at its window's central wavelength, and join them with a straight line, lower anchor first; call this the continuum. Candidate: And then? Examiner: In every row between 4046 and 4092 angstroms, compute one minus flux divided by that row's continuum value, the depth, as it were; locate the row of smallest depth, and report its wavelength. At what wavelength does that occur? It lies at 4053.0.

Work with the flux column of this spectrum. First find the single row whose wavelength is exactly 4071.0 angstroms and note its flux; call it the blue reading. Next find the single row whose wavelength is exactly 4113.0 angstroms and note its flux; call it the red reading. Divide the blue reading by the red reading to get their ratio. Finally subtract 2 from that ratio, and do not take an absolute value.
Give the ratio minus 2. -0.7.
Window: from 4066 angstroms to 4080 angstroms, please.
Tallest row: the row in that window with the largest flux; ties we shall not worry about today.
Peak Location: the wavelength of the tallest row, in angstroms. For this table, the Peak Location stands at 4067.0 angstroms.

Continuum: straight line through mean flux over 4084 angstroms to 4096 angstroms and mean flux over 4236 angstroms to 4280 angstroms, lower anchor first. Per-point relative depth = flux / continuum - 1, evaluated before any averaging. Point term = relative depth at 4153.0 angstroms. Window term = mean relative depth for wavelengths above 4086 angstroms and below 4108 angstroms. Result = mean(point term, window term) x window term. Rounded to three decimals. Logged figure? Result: 0.020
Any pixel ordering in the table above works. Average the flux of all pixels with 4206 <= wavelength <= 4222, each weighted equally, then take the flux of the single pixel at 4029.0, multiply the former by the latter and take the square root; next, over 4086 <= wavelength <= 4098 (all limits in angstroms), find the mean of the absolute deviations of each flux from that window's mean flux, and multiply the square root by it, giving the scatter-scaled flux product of 2.0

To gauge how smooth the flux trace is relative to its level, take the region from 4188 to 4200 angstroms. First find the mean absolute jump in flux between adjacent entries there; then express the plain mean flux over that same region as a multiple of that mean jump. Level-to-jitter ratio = 11.5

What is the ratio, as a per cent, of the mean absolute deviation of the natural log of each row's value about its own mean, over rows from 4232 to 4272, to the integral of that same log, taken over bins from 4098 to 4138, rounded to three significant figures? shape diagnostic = 0.206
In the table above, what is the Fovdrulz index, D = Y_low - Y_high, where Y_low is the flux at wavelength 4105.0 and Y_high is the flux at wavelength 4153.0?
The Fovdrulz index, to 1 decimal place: 0.0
